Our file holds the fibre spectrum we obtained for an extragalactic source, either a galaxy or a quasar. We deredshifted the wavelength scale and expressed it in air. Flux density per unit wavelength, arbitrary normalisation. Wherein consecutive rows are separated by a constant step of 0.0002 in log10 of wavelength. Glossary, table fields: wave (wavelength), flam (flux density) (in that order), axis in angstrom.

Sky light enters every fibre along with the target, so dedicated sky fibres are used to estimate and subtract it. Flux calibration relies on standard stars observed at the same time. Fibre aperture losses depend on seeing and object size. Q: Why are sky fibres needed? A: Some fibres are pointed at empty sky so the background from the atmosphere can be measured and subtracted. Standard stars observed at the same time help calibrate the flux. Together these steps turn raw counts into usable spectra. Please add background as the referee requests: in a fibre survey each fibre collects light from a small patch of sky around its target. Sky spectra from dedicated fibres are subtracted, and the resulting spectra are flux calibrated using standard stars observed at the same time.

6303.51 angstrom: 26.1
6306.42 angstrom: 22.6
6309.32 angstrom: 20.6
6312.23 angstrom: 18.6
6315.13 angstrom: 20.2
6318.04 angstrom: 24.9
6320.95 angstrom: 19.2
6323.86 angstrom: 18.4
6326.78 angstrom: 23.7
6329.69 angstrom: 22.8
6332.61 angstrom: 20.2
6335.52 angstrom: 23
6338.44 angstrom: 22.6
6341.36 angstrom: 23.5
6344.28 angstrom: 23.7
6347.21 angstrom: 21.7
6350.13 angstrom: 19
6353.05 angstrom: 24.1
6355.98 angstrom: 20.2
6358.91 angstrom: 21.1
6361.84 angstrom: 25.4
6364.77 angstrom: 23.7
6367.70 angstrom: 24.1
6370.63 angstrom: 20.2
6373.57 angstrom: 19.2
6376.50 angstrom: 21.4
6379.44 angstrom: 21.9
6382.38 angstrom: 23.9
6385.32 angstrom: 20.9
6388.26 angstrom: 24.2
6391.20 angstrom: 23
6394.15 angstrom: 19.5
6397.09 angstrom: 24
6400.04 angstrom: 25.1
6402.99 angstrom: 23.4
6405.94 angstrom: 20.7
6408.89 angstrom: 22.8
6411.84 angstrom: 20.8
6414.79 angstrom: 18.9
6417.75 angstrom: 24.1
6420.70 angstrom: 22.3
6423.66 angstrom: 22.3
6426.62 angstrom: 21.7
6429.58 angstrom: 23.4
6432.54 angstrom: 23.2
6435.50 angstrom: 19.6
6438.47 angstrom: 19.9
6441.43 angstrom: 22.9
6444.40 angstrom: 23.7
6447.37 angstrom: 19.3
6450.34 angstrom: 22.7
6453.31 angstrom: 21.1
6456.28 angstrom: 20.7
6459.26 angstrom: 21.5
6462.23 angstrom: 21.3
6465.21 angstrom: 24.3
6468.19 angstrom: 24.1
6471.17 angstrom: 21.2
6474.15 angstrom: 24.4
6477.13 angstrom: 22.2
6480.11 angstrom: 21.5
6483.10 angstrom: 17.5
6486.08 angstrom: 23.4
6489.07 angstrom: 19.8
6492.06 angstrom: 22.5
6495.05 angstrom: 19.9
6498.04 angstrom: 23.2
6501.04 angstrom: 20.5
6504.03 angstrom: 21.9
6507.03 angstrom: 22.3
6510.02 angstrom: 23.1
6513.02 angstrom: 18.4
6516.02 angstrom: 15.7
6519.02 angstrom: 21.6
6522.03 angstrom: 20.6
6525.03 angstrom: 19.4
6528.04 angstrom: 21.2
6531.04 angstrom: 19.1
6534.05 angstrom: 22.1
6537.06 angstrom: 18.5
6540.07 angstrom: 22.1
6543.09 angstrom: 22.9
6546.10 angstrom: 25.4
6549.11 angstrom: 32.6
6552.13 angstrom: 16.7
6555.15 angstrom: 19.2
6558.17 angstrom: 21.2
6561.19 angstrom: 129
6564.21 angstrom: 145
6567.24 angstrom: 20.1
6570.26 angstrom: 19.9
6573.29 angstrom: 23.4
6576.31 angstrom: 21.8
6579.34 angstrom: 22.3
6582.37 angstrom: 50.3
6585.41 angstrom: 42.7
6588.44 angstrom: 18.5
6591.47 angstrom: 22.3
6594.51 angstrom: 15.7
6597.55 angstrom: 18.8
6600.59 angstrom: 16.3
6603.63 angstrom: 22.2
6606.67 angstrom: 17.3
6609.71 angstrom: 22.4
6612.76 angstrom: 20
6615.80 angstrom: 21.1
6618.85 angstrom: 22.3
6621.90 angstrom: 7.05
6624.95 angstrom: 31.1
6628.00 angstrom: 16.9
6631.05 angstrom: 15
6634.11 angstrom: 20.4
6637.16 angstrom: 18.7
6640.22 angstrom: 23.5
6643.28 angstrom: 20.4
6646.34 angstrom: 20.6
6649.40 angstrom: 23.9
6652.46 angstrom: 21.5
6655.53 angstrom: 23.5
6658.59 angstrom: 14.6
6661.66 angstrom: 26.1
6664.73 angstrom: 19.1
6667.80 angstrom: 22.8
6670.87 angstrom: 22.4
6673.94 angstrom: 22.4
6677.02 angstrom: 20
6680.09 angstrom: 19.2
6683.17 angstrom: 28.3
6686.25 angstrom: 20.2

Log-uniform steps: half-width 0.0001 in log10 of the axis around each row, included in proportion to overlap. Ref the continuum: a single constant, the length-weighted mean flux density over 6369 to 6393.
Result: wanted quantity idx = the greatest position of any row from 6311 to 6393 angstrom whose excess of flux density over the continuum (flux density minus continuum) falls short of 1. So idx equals 6385.32 angstrom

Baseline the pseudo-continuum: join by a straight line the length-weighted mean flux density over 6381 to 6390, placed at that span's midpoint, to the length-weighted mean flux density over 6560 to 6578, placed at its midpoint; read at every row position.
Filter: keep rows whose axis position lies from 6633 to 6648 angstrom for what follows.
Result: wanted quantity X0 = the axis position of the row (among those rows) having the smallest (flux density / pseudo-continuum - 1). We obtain 6637.16 angstrom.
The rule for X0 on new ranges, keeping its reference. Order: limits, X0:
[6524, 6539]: 6537.06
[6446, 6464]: 6447.37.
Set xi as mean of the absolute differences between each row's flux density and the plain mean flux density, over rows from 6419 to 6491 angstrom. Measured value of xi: 1.4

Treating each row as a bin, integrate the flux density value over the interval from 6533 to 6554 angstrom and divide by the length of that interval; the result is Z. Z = 23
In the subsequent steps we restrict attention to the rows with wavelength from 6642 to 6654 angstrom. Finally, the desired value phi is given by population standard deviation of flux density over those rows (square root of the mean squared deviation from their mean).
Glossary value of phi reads 1.4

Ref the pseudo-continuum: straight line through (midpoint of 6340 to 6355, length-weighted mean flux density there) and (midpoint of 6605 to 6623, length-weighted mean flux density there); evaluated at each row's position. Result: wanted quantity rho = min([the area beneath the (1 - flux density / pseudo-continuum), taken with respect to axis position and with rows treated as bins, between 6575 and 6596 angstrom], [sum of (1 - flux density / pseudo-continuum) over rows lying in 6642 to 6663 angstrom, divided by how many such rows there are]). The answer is -9.5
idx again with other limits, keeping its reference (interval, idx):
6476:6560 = 6558.17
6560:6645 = 6643.28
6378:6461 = 6459.26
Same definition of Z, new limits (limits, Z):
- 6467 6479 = 23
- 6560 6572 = 76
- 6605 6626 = 20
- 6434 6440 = 20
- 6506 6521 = 20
